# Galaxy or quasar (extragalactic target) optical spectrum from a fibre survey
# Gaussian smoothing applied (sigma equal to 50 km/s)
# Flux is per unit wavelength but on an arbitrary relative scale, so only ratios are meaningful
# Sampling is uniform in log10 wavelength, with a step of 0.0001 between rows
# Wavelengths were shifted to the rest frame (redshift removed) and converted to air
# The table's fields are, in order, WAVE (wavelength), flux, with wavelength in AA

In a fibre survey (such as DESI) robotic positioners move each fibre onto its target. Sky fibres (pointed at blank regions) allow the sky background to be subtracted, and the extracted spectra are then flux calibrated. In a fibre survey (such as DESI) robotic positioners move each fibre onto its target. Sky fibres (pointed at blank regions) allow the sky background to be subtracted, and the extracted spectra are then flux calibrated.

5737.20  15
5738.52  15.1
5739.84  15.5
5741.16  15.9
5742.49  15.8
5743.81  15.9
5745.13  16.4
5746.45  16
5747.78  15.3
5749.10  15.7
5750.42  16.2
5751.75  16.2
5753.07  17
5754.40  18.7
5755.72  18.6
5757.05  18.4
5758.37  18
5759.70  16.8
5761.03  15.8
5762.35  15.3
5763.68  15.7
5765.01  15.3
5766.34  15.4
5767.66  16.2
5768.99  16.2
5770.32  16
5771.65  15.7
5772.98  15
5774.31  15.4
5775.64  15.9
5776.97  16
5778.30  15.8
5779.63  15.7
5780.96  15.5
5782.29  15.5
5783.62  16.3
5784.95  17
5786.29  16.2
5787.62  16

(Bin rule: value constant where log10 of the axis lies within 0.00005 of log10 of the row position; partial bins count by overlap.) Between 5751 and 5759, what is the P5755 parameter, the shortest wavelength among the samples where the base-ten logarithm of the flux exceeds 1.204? 5751.75 AA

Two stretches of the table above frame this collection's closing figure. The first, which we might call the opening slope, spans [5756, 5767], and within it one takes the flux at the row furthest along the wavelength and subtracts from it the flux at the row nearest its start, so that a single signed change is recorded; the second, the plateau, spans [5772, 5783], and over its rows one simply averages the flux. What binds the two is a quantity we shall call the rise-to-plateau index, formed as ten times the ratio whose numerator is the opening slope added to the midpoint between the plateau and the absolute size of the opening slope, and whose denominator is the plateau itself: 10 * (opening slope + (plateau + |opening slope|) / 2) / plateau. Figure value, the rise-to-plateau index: 4.0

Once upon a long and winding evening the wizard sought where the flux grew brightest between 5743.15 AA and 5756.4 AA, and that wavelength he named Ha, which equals 5754.40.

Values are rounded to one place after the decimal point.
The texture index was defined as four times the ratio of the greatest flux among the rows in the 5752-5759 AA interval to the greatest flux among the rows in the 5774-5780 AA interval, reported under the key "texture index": 4.7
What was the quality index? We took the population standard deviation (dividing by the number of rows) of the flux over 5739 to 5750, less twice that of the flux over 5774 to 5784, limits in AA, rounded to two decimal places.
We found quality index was -0.26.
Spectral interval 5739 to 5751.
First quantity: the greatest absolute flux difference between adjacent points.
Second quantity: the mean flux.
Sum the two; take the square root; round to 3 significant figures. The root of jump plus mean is 4.07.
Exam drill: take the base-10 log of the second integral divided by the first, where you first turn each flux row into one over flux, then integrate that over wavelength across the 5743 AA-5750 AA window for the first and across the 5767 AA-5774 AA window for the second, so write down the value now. 0.00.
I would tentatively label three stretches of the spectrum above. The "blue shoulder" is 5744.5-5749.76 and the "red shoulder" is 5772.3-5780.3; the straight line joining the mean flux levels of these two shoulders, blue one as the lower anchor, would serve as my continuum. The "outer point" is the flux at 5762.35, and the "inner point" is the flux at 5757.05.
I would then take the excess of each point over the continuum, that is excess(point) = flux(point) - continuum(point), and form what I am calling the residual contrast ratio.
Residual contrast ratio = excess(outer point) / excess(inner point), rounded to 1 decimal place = -0.2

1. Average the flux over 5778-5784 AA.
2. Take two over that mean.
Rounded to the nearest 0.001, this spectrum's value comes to 0.127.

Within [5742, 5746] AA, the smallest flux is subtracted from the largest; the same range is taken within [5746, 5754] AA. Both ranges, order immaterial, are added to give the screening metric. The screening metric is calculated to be 2.3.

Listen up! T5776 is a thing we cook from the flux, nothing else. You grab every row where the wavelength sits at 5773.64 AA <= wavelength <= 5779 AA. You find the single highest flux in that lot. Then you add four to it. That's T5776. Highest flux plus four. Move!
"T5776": 20.00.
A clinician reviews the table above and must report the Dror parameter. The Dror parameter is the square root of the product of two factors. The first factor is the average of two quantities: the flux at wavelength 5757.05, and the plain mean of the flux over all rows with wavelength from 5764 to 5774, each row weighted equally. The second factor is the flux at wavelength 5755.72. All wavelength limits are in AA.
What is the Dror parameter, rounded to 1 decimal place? 17.8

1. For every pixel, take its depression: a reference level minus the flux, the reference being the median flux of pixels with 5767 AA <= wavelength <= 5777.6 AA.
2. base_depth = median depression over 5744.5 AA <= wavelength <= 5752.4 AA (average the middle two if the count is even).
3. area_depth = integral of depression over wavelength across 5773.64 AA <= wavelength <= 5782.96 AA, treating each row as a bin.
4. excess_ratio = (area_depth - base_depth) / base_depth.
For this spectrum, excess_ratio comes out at -17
